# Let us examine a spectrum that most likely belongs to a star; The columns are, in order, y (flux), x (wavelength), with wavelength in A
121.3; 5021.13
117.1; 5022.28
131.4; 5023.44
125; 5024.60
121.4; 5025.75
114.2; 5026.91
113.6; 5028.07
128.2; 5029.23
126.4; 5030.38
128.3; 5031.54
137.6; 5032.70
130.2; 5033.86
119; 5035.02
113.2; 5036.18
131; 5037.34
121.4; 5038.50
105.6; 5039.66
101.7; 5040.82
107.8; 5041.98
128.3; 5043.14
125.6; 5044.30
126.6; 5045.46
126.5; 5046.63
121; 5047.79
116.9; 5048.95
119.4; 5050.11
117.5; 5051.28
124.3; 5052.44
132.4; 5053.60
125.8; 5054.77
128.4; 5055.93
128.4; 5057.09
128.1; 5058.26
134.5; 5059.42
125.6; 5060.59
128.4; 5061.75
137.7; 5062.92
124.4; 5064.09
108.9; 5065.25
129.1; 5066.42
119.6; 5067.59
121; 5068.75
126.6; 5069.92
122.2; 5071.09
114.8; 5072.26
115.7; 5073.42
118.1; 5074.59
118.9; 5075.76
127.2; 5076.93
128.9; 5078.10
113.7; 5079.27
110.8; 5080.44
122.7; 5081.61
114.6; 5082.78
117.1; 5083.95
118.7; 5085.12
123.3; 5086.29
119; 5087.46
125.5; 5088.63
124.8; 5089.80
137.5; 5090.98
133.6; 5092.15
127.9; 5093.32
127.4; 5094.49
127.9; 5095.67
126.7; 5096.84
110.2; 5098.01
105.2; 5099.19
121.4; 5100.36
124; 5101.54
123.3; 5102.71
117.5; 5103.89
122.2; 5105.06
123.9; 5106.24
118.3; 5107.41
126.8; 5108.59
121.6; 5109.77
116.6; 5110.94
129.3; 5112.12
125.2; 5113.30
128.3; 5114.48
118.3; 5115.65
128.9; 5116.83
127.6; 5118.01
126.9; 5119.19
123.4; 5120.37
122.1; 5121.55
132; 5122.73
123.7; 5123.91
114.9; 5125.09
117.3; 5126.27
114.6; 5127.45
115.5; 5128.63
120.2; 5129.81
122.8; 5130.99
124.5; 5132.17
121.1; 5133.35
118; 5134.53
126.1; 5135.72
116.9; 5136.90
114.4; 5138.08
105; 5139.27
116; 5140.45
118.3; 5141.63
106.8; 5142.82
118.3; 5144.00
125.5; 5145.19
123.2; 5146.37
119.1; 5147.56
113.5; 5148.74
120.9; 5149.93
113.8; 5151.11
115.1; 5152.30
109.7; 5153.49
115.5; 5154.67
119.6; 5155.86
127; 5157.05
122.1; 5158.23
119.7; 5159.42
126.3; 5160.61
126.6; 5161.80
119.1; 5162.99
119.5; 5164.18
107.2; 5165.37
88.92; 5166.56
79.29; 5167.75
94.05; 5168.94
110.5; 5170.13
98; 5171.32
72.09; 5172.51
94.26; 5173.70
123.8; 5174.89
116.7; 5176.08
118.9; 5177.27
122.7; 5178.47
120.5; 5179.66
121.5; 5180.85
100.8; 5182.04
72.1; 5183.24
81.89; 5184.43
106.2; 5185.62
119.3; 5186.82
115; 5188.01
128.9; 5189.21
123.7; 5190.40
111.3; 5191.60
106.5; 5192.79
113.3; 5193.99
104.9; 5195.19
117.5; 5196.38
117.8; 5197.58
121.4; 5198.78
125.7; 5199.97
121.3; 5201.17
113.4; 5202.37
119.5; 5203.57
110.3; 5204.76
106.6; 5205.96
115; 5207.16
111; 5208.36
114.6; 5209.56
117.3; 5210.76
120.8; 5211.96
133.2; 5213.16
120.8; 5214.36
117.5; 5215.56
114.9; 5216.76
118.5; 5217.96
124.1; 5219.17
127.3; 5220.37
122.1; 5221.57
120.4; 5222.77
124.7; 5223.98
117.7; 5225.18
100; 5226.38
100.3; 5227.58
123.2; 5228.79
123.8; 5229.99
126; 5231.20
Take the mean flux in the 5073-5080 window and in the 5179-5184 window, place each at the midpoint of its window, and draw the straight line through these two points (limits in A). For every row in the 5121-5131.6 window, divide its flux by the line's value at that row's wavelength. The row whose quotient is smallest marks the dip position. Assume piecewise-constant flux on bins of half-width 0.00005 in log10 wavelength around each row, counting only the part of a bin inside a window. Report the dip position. 5125.09 A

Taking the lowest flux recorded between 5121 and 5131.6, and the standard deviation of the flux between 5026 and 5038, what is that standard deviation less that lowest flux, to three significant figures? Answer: -106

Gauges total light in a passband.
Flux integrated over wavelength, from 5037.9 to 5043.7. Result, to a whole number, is 656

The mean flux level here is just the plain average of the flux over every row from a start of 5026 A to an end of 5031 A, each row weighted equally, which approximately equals 121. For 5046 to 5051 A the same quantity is 121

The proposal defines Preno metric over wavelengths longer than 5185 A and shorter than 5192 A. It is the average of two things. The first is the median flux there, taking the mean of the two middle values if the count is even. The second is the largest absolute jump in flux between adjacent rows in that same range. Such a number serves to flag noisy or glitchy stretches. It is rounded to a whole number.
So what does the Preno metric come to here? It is 66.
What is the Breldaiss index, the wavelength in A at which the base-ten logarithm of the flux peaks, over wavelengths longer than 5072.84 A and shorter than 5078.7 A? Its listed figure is 5078.10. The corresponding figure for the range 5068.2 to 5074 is 5069.92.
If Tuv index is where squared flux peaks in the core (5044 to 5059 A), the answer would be 5053.60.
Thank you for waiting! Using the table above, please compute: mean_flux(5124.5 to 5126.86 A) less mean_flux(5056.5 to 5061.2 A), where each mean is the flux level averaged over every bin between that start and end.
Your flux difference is -13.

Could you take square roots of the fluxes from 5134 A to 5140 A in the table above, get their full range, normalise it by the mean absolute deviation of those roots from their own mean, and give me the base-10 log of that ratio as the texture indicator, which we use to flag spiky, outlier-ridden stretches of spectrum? 0.61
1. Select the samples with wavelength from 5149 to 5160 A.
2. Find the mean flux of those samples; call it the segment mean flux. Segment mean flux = 118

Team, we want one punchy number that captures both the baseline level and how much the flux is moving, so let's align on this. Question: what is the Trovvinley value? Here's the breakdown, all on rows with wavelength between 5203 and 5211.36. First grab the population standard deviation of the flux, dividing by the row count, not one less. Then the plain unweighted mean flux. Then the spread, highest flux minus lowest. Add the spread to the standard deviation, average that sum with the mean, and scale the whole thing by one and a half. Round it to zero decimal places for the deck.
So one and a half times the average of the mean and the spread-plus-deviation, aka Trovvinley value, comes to 98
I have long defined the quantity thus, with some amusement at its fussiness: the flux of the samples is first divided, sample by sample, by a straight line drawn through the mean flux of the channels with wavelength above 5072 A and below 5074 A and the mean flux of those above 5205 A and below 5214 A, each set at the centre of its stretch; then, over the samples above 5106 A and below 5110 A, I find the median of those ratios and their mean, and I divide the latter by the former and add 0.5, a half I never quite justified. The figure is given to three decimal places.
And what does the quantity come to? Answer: 1.499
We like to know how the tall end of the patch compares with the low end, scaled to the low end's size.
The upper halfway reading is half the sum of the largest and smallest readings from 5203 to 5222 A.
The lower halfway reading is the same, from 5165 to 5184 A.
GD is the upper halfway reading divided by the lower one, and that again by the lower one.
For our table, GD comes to 0.0125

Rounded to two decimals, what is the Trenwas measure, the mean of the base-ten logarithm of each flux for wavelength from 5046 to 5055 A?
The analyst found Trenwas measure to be 2.09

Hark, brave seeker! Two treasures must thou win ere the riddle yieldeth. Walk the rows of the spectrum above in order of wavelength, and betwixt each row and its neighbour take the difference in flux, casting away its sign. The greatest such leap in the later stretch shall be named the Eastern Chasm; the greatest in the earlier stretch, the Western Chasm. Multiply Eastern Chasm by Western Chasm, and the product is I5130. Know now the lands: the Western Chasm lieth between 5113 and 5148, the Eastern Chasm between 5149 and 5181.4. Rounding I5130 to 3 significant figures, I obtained 340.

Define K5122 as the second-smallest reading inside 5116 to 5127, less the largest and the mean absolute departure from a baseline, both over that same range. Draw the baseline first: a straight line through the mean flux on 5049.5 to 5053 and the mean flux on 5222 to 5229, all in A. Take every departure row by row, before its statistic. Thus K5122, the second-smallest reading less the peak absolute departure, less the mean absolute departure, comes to 96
